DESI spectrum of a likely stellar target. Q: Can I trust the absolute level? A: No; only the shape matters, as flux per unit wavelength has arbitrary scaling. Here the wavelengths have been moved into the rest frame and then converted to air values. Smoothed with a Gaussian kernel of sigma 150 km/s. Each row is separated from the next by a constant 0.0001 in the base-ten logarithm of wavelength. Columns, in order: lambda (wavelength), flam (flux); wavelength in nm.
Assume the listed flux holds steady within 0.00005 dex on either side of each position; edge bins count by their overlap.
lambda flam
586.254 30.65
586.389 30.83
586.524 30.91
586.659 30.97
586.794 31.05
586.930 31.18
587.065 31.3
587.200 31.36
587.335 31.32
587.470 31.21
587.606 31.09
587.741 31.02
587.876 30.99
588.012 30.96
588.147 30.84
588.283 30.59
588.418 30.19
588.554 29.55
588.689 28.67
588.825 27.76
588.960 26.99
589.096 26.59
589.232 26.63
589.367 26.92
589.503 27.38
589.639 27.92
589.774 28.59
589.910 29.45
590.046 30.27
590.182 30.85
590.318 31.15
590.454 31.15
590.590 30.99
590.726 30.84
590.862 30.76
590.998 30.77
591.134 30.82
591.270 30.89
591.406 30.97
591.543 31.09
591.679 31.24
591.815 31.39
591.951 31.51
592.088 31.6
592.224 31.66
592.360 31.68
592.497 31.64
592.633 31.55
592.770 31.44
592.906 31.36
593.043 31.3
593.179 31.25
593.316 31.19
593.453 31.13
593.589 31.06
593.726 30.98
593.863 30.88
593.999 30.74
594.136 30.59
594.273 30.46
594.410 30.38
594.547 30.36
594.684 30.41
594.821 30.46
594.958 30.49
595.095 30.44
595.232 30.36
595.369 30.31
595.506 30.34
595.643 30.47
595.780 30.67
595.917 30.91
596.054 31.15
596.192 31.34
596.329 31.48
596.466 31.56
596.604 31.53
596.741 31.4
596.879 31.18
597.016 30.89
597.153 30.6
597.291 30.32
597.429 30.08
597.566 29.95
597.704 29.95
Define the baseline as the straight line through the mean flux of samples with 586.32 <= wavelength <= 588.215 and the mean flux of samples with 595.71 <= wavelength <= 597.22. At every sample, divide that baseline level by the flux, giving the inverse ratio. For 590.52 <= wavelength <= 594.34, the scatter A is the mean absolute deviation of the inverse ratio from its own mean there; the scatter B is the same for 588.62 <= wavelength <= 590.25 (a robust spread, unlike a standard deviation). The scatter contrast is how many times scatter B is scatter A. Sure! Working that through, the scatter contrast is 5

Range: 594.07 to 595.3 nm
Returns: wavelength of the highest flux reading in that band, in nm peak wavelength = 594.136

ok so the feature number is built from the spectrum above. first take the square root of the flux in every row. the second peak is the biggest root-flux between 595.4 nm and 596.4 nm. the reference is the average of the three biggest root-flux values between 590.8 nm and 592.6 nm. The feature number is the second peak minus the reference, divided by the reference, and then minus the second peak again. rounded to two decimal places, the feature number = -5.61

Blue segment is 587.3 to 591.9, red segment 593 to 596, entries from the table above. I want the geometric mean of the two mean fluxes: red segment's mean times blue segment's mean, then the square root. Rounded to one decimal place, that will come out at 30.3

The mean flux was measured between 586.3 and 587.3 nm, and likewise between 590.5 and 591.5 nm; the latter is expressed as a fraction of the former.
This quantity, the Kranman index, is 0.99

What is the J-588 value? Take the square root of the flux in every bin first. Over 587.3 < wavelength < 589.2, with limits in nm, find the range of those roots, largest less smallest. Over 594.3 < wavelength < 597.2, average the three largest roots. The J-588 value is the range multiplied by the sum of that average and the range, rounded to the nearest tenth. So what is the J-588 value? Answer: 2.7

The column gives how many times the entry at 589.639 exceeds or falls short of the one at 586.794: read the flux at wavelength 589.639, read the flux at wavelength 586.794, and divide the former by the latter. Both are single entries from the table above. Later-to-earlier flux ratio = 0.899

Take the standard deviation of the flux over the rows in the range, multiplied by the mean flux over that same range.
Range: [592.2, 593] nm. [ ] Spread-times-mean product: 4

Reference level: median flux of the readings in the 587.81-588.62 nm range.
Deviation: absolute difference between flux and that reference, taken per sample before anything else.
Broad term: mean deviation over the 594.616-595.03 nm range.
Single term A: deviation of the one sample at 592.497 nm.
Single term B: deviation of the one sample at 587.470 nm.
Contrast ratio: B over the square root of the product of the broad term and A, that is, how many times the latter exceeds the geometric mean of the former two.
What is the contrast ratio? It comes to 1.0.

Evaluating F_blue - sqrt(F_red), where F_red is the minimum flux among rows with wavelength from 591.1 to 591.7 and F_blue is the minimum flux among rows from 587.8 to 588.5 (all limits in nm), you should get 24.6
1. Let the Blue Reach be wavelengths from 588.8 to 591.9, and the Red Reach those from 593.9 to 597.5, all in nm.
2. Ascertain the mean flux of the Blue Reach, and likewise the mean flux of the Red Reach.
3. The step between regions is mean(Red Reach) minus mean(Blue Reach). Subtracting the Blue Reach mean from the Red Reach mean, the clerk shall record 1.1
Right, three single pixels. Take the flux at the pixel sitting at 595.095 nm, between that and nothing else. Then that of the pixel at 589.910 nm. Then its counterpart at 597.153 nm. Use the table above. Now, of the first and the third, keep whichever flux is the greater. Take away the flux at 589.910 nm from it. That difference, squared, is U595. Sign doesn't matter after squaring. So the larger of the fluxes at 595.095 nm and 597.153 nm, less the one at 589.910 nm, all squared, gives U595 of 1.3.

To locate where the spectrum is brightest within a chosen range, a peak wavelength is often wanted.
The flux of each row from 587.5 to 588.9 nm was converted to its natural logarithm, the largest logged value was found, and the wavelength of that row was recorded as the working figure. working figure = 587.606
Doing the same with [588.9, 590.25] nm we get 590.182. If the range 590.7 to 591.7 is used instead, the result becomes 591.679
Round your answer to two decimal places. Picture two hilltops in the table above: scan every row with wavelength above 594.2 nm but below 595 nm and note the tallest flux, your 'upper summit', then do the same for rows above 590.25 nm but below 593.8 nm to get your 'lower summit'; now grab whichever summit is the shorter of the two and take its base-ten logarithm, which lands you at 1.48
